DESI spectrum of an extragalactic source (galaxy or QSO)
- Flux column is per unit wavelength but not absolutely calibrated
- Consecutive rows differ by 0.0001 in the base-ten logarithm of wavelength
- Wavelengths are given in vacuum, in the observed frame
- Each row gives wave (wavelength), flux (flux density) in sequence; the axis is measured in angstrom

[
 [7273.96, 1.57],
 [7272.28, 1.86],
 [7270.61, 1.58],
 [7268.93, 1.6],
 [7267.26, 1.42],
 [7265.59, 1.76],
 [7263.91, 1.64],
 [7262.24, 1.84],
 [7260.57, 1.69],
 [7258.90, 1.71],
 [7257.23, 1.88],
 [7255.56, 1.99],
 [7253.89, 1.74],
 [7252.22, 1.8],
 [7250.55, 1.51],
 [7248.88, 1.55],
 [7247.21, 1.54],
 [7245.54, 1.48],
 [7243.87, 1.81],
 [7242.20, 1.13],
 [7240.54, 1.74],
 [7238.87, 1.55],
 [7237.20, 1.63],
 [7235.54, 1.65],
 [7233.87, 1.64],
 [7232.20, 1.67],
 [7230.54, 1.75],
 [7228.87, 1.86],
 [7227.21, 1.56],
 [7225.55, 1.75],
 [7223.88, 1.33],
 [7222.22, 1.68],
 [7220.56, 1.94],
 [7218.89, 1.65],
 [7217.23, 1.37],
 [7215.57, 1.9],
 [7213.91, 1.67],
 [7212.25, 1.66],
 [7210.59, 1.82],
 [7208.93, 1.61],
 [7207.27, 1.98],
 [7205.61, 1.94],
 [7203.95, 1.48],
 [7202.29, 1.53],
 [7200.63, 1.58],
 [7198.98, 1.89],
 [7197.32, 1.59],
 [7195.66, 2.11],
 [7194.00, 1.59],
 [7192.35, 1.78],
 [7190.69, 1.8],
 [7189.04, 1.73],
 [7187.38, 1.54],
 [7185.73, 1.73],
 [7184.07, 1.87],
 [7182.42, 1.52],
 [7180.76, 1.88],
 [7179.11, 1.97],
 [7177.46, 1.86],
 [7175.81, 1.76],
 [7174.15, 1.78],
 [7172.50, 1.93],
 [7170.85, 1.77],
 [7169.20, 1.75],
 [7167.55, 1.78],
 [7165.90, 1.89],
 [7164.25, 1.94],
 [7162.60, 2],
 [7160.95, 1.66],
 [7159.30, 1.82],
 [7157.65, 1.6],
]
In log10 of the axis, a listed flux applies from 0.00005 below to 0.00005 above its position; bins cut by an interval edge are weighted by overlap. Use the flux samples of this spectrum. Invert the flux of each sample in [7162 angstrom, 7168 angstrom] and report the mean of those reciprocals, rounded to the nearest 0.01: 0.53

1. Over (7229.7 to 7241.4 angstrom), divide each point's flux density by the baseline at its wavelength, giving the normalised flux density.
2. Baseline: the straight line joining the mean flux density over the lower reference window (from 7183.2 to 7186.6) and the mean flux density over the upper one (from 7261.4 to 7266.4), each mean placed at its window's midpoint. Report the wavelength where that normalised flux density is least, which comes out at 7238.87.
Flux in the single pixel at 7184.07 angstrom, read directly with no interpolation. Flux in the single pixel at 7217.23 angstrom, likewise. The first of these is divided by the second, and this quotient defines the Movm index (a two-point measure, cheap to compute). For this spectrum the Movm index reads 1.4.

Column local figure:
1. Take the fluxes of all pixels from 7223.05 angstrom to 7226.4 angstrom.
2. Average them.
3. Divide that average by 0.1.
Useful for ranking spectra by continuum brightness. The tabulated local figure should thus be 15.4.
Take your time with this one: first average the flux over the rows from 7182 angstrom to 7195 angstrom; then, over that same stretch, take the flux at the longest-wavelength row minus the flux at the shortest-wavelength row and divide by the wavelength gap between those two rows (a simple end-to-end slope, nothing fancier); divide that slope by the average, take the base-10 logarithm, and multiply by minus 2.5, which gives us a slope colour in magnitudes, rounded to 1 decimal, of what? 6.1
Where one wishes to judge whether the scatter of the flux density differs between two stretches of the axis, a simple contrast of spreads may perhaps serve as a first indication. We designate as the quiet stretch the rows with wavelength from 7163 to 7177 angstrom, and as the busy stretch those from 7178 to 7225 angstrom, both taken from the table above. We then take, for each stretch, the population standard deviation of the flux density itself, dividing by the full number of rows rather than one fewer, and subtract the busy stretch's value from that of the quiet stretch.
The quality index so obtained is -0.12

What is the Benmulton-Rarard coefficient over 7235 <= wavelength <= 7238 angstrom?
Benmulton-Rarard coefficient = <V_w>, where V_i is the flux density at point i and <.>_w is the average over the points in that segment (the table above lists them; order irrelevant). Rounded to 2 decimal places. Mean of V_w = 1.64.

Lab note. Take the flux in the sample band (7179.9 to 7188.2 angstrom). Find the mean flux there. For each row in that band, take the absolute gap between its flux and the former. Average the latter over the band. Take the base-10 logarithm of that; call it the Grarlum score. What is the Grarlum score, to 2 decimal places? -0.85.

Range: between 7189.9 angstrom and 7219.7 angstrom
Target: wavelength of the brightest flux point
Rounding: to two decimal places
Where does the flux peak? 7195.66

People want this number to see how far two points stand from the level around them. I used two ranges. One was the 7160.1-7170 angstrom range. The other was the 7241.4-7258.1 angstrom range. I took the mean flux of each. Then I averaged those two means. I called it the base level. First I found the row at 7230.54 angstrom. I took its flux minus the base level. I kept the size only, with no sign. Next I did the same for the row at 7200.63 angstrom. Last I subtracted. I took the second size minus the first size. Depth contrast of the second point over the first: 0.15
